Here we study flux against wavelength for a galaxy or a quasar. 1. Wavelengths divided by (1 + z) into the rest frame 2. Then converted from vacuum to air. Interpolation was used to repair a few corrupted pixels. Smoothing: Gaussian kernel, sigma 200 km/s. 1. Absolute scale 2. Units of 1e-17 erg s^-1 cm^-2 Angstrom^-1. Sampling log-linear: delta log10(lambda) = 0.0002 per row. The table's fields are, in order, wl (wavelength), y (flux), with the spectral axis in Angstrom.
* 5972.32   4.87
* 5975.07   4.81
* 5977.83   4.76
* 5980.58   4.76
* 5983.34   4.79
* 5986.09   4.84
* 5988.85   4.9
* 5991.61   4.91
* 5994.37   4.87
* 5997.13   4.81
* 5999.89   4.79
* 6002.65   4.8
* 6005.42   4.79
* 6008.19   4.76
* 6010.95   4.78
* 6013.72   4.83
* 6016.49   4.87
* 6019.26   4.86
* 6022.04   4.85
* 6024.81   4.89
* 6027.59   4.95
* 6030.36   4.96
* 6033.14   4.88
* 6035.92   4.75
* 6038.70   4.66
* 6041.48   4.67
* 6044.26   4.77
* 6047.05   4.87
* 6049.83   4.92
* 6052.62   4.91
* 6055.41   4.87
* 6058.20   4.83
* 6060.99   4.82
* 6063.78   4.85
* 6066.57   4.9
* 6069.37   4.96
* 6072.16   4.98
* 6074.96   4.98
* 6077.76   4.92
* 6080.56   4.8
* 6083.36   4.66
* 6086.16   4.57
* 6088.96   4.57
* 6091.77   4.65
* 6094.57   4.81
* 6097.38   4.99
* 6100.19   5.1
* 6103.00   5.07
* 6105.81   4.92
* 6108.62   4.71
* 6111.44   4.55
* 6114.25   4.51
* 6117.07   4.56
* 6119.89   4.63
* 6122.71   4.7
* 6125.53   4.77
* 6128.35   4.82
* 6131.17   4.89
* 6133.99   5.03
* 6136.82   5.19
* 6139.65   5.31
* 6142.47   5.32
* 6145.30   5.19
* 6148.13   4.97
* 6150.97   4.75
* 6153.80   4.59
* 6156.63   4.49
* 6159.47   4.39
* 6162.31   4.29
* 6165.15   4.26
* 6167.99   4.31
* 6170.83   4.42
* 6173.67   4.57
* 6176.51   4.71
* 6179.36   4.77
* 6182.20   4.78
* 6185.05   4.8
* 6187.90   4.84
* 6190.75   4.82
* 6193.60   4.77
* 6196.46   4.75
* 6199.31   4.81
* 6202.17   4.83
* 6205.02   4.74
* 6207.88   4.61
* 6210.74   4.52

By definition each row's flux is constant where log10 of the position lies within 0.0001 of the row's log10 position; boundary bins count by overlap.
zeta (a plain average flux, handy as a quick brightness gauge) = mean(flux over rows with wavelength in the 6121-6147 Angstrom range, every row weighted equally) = 5.02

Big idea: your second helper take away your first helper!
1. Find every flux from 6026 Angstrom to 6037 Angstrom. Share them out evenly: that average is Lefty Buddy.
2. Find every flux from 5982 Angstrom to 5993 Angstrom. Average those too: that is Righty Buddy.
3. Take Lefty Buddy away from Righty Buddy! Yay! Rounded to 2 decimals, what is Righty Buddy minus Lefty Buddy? -0.03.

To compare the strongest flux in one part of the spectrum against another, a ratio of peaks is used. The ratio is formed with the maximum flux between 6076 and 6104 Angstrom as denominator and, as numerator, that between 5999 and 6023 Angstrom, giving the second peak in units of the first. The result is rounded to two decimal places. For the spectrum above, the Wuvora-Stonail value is 0.95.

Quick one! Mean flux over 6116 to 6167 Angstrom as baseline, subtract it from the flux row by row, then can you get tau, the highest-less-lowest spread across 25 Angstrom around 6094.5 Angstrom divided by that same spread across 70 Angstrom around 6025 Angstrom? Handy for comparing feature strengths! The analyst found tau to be 1.8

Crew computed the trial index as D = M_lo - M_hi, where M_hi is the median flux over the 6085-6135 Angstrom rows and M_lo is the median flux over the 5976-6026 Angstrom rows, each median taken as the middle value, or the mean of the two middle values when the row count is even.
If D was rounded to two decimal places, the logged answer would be 0.08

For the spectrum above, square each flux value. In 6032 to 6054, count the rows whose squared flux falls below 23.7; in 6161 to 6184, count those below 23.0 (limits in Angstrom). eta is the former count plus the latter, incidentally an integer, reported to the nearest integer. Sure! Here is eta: 12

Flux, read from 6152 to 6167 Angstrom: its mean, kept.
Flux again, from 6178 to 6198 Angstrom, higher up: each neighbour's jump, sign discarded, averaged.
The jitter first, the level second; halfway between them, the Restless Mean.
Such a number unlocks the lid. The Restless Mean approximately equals 2.22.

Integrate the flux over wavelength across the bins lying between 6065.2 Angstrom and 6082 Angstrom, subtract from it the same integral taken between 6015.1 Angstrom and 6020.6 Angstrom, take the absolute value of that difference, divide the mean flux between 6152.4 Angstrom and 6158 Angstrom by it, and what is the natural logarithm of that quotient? -2.5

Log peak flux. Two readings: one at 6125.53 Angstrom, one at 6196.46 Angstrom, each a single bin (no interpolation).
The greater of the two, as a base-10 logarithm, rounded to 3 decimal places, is 0.679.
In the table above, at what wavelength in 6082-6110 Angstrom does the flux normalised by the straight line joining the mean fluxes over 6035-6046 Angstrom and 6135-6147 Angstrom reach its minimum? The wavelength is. 6088.96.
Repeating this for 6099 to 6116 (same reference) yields 6114.25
